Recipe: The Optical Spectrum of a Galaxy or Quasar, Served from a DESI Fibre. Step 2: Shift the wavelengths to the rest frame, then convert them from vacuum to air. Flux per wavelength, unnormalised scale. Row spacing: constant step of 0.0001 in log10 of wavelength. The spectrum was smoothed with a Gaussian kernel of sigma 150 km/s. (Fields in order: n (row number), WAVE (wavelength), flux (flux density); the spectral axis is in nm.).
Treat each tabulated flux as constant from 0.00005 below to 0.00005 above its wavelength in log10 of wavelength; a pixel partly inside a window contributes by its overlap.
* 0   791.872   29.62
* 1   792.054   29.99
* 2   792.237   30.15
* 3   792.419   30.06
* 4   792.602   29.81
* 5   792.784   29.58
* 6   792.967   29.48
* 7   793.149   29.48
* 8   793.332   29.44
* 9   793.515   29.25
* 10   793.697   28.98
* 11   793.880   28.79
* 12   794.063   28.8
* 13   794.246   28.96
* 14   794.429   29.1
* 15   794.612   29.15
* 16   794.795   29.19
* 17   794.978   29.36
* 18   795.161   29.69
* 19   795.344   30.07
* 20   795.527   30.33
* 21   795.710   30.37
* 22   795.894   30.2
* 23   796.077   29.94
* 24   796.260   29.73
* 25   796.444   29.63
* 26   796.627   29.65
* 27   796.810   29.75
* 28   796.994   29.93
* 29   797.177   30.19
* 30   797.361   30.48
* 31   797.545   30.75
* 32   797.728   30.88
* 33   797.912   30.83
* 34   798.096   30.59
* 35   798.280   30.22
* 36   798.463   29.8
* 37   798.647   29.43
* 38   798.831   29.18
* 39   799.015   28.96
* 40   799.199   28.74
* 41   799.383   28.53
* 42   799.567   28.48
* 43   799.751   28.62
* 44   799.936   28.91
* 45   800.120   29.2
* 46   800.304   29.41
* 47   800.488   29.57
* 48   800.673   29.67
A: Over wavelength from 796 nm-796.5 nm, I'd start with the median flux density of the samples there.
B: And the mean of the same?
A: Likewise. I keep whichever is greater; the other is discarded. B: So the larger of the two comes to 29.8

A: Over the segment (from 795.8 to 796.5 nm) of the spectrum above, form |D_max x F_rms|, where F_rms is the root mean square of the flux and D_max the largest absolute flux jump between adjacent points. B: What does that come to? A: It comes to 7.8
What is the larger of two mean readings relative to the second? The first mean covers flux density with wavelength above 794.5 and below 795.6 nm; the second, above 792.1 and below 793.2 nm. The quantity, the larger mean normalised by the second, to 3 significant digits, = 1.00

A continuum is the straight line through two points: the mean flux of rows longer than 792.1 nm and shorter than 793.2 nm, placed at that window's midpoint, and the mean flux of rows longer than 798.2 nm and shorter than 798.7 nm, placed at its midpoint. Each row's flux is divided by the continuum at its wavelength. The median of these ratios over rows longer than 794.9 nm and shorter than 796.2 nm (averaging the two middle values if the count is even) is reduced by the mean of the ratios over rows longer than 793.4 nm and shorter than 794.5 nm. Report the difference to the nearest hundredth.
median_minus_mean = 0.04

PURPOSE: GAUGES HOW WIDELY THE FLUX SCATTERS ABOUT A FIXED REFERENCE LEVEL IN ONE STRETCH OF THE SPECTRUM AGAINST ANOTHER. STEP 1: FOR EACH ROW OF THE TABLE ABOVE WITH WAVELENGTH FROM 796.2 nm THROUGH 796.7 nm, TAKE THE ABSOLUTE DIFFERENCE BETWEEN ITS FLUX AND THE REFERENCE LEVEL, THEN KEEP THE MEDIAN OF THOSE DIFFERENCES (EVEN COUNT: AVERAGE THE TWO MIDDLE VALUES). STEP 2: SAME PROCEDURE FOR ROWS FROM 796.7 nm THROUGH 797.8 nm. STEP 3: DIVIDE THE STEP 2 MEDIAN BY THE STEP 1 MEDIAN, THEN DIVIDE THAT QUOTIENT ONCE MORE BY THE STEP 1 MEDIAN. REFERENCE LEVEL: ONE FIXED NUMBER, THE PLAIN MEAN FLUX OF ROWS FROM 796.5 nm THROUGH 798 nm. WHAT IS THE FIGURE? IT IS 1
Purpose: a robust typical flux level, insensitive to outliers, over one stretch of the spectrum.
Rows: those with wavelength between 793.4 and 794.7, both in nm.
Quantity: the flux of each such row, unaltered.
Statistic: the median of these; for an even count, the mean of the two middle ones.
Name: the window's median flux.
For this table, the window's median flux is 29.0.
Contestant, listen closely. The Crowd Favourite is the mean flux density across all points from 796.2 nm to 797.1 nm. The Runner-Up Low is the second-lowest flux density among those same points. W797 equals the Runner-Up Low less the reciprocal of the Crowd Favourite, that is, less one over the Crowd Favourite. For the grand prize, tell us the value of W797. 29.6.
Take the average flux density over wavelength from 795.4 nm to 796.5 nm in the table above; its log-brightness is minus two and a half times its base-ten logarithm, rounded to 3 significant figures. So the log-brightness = -3.69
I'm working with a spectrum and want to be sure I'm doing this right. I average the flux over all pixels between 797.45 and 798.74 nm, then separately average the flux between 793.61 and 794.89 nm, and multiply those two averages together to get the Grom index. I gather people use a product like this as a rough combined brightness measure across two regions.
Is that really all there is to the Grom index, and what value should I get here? 880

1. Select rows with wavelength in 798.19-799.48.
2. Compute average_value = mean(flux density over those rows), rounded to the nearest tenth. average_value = 29.3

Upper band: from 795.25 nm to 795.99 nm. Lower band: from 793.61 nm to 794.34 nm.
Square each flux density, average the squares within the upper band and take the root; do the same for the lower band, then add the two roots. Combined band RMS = 59.1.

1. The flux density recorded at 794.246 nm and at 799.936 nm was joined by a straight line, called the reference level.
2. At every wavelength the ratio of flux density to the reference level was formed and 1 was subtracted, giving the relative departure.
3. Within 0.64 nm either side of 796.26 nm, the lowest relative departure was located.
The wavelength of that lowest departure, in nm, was 796.444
